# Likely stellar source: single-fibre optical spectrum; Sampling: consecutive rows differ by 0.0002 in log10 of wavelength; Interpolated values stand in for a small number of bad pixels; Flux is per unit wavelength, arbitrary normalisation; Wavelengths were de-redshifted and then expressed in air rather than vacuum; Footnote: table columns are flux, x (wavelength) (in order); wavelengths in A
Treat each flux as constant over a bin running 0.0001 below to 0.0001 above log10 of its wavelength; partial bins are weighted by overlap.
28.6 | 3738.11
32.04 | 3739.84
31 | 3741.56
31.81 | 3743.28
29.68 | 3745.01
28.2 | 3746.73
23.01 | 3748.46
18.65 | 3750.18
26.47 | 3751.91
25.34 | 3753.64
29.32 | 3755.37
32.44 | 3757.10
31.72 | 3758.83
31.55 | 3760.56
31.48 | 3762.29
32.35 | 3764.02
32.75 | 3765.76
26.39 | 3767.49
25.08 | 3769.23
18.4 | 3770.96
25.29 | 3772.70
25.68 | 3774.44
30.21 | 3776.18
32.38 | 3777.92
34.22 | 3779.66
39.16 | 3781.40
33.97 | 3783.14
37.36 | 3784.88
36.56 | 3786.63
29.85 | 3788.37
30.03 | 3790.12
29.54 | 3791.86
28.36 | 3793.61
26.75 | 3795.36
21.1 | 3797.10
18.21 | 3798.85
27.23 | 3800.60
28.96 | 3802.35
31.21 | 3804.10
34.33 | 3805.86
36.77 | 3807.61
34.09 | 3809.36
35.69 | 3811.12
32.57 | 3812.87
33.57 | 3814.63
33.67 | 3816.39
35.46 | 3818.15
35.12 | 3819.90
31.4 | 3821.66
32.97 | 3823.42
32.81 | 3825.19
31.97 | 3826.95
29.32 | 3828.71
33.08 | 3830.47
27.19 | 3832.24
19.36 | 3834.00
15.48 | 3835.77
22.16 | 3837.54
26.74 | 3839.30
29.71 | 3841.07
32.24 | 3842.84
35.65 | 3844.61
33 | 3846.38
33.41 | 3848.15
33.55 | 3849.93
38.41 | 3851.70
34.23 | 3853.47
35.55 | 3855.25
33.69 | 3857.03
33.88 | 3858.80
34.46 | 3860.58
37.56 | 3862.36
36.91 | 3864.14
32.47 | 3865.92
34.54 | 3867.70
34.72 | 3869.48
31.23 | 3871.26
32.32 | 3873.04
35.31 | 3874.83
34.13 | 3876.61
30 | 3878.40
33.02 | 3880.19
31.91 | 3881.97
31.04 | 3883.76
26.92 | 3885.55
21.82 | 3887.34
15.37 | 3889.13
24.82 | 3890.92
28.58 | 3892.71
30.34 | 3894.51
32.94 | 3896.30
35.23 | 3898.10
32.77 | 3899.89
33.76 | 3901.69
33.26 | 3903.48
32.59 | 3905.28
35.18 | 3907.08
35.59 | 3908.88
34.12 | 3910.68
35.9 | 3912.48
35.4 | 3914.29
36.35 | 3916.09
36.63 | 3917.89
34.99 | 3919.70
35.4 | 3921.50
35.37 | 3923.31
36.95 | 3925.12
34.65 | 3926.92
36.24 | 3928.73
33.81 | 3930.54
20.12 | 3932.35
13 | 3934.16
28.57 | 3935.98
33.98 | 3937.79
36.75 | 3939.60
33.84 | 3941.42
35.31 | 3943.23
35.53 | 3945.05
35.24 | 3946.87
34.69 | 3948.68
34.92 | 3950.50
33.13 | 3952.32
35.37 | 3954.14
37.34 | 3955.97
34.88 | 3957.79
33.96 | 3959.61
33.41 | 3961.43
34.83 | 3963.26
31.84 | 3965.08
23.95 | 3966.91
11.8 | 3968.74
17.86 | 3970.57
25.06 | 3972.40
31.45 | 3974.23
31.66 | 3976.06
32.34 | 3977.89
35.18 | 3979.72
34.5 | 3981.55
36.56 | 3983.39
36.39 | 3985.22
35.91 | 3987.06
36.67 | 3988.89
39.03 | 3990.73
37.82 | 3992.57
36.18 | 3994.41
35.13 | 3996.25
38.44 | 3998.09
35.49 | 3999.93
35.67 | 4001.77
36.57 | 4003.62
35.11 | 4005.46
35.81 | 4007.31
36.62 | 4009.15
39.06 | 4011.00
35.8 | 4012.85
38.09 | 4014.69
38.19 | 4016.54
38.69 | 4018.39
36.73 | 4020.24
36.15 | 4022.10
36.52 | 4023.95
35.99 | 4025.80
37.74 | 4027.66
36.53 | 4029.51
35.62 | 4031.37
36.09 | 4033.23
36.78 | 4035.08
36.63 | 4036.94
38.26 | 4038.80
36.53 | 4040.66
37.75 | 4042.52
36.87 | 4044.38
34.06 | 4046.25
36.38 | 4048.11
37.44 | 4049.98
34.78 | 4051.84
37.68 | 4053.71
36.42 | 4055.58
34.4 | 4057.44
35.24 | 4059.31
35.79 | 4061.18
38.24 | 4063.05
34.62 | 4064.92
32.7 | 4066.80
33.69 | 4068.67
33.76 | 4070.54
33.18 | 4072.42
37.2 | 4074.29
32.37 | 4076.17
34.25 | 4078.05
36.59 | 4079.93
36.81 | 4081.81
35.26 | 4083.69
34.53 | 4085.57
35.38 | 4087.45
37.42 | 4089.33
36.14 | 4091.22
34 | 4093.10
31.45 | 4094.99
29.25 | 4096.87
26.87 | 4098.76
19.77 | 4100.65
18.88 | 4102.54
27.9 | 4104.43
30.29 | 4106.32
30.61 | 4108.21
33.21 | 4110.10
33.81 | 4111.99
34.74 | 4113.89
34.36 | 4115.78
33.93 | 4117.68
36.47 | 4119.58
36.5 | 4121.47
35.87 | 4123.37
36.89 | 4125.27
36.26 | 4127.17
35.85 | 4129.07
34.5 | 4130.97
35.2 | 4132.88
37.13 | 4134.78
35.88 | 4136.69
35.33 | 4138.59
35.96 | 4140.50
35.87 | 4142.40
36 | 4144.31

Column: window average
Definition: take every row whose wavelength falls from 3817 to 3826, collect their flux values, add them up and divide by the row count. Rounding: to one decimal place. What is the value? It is 33.6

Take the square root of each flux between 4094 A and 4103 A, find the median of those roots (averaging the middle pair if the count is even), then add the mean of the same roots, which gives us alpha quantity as 10.2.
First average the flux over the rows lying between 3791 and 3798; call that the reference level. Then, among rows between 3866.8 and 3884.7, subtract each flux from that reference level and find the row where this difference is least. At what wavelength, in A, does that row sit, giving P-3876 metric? 3874.83 A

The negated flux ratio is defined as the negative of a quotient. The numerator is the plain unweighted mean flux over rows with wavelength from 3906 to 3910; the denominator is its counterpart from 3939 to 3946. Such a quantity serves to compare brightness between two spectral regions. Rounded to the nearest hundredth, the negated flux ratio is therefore -1.00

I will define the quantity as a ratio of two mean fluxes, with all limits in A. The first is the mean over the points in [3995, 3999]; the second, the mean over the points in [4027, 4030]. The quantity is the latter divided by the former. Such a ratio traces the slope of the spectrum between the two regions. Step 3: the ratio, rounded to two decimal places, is 1.01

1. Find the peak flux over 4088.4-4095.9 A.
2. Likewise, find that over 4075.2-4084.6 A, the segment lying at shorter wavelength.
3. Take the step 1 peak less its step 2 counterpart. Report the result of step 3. 1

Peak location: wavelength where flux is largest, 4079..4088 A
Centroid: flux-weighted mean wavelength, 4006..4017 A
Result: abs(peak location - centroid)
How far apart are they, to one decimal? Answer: 69.8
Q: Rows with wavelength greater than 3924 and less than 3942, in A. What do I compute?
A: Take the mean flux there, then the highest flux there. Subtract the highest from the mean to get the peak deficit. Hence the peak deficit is -6.2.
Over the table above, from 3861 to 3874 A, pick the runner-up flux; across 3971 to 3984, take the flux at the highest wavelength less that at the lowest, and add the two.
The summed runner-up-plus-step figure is 48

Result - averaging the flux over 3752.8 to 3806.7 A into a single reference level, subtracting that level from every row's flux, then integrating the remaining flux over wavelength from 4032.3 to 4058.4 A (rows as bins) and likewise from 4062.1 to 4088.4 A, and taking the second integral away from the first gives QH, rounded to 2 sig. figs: 39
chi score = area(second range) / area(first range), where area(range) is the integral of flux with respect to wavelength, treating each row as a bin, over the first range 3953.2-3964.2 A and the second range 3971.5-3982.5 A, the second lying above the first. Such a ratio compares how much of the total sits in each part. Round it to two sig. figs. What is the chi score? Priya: 0.91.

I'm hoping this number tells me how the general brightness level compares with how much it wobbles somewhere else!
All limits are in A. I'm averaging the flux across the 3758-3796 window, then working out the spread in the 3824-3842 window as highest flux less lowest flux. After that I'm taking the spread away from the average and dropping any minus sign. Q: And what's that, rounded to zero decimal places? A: 13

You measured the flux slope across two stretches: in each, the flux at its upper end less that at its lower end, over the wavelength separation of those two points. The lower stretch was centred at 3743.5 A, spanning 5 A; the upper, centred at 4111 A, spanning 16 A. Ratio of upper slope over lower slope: -1.2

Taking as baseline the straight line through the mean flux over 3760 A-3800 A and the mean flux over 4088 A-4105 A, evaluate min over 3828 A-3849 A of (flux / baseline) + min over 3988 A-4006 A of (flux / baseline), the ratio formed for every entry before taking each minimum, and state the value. 1.73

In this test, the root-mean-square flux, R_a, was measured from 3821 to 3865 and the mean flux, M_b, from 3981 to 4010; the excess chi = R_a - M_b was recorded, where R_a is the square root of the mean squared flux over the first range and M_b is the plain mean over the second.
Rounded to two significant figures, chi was -4.5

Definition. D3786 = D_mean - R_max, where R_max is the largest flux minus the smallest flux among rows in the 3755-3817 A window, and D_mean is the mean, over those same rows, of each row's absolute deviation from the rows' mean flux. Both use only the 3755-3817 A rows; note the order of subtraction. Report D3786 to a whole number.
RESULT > -17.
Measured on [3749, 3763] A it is -10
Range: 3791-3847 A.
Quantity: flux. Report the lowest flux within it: 15.48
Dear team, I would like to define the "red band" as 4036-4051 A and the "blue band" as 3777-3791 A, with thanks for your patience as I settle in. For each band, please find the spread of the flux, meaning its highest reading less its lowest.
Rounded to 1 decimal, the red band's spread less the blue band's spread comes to -5.1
